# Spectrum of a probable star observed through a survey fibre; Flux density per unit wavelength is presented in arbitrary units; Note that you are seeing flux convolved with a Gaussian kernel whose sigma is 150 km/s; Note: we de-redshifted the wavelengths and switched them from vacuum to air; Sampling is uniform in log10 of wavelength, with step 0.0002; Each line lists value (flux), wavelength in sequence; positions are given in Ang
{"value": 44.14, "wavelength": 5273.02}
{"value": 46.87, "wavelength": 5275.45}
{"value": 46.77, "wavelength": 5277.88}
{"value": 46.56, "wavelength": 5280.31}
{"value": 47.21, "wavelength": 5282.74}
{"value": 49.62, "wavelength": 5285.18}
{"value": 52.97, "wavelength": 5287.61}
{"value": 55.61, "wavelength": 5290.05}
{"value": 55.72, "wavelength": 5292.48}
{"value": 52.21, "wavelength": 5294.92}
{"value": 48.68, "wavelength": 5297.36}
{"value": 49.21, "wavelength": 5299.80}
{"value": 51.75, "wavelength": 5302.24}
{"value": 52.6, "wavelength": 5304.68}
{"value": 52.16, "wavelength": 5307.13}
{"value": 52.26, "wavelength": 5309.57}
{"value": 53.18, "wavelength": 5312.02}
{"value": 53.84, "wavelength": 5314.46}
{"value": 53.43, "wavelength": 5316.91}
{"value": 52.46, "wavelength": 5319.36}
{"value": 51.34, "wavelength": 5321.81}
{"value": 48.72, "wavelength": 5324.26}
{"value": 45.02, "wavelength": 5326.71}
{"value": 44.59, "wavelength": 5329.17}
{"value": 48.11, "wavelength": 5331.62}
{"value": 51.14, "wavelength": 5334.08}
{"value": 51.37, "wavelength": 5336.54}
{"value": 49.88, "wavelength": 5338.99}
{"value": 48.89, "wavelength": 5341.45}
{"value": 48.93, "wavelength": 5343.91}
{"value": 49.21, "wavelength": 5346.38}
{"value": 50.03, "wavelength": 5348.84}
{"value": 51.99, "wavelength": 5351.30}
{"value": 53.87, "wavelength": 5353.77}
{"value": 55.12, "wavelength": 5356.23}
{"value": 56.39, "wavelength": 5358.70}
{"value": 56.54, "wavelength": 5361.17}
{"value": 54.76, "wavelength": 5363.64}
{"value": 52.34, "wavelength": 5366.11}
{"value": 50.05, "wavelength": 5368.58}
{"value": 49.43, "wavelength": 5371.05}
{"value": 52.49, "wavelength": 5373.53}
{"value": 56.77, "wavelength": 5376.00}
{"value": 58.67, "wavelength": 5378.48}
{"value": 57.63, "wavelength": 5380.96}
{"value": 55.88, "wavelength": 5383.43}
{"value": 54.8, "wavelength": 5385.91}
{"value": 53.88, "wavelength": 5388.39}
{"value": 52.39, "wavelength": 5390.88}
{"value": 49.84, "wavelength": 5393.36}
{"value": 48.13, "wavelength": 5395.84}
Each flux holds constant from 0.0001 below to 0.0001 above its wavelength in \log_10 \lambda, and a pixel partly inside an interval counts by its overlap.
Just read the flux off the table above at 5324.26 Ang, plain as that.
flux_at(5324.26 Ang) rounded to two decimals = 48.72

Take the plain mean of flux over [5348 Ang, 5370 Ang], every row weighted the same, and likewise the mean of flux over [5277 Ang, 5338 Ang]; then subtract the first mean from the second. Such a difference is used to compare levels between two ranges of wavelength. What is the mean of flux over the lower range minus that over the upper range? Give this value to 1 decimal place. -2.8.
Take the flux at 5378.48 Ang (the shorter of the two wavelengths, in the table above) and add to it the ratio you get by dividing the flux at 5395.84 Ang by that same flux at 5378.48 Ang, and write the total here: 59.5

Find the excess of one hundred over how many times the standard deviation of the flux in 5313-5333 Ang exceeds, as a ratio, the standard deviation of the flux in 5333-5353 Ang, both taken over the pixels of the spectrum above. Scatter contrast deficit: 96.9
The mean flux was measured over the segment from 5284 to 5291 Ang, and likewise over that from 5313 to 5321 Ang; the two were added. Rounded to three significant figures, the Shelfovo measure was 106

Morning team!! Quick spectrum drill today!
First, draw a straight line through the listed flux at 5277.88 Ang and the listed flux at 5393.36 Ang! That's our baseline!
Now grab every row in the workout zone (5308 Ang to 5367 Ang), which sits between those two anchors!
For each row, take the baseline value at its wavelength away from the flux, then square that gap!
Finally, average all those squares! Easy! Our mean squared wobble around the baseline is 18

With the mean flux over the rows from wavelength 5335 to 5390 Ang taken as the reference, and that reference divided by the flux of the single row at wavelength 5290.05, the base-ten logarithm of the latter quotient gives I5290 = -0.020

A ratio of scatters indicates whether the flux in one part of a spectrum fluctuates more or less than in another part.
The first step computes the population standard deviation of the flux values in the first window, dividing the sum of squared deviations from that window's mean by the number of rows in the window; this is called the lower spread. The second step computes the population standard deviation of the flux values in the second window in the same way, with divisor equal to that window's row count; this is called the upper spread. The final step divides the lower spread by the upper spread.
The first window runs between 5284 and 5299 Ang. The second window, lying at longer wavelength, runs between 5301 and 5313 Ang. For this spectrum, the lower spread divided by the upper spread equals 5.6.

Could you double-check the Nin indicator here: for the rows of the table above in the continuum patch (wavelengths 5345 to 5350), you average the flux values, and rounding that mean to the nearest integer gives 50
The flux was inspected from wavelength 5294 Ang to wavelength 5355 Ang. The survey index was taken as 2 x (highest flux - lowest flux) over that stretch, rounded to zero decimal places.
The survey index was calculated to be 19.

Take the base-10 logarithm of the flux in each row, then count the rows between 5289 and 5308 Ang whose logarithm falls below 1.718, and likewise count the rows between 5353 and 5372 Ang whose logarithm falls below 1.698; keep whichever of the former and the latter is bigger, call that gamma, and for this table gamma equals 5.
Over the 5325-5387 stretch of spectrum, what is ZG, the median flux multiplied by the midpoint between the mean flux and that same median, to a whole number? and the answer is 2707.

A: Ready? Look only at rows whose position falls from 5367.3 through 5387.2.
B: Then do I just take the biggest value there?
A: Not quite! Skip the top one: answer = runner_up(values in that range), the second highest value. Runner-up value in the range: 57.63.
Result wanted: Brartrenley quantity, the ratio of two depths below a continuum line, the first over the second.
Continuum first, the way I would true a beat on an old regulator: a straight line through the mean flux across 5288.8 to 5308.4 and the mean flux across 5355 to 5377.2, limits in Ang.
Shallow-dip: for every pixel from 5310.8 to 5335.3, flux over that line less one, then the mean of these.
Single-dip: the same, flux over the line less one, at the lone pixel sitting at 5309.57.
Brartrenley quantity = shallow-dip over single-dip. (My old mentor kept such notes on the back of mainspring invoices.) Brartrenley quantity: 11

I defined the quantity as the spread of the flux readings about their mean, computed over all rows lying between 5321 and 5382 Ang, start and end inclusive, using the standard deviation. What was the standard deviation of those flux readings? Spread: 3.7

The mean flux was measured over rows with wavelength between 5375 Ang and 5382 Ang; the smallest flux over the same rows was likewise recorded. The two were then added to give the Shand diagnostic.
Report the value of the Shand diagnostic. 114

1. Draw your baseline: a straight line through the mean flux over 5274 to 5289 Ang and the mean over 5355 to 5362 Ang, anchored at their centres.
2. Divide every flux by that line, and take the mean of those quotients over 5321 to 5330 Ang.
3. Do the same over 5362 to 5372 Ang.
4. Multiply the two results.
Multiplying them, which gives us 0.82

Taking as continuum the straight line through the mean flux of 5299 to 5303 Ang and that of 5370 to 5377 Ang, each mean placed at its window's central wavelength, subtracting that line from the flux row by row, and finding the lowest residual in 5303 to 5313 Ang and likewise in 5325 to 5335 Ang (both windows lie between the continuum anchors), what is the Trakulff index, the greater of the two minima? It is 1.5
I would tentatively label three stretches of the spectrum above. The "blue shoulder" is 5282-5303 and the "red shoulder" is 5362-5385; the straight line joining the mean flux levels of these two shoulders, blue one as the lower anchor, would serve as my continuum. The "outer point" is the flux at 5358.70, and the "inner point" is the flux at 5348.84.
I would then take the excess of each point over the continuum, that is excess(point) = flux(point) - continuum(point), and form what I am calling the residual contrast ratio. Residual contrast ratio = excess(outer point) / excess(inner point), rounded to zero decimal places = -1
